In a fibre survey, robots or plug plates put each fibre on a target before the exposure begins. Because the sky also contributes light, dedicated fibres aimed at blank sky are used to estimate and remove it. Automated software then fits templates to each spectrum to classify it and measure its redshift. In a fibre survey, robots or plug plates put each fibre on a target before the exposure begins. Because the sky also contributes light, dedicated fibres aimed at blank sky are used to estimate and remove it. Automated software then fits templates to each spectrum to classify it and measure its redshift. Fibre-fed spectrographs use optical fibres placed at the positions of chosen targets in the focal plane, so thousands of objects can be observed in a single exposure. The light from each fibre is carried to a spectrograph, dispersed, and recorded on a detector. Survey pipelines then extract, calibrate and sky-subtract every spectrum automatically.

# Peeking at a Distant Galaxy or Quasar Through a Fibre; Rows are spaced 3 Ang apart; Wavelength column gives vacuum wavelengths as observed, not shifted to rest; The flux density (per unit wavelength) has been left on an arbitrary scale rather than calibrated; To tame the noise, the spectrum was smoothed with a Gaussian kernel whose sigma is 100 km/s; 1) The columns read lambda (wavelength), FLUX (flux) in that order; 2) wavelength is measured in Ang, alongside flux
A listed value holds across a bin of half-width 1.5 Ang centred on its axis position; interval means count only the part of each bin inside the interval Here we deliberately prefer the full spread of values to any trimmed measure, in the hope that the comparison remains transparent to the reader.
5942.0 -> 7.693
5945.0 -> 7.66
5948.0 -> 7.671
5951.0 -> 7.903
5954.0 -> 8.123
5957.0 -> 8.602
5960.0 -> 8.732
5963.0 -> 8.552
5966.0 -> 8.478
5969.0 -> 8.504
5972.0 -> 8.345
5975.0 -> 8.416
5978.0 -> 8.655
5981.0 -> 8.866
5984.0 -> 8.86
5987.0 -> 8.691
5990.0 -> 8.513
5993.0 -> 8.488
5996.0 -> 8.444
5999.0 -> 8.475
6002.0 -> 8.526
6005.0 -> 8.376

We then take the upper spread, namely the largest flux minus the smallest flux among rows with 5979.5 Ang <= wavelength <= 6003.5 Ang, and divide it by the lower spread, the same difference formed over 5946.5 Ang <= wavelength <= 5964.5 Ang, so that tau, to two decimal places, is 0.40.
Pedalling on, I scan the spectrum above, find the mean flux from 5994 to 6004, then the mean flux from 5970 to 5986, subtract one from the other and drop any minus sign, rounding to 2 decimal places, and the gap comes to 0.15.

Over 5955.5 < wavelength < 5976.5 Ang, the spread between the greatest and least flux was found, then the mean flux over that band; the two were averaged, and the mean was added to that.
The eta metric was 13.0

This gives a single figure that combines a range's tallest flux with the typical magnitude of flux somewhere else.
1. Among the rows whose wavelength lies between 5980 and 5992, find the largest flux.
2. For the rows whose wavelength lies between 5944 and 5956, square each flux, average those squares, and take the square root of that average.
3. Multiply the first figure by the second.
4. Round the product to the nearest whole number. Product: 70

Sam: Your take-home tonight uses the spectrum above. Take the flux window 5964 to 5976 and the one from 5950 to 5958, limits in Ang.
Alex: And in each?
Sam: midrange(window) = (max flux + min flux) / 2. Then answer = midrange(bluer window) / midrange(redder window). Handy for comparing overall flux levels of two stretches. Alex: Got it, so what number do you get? 0.980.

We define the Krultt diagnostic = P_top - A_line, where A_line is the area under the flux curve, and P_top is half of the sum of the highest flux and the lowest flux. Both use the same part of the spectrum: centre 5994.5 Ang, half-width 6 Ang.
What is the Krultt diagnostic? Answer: -93.3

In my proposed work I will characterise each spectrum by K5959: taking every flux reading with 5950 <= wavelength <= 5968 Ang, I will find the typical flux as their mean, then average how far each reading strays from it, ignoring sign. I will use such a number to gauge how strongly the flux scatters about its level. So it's 0.26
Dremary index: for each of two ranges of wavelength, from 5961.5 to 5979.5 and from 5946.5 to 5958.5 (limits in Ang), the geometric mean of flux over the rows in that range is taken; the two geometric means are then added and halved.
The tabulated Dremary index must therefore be 8.3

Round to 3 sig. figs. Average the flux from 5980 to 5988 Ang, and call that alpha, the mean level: 8.81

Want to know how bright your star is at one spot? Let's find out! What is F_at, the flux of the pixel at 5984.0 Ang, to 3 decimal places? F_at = 8.860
